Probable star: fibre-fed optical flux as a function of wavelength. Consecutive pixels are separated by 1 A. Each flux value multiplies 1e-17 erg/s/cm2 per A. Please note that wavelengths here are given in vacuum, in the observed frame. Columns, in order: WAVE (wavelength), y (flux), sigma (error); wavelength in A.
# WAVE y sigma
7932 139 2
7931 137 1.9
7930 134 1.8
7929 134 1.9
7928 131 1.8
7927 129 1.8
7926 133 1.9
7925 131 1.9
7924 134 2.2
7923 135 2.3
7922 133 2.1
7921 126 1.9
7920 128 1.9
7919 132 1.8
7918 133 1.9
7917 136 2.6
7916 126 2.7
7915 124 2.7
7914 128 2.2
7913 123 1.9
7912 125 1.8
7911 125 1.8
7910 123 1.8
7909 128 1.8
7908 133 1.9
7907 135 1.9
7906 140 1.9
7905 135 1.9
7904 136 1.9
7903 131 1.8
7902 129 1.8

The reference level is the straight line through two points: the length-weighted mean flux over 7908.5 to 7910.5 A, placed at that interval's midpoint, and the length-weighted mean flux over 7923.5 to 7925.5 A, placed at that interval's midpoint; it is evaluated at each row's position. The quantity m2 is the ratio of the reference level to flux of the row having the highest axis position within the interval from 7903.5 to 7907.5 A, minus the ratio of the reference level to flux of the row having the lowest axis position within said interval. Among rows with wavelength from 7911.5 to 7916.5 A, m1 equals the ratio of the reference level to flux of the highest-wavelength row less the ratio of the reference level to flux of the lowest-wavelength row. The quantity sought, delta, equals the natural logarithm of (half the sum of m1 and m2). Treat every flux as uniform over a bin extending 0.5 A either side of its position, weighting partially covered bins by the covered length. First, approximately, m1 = 0.01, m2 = 0.02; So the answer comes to -4.4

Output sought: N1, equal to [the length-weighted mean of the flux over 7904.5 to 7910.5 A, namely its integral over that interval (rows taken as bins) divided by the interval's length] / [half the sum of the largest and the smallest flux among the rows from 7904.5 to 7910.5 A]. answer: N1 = 1.01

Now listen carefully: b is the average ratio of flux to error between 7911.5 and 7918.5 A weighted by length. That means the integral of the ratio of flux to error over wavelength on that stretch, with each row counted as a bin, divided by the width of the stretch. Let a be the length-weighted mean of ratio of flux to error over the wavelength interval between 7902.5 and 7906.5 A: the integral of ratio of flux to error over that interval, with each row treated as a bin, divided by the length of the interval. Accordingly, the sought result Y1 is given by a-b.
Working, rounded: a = 72.3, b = 58.2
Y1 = 14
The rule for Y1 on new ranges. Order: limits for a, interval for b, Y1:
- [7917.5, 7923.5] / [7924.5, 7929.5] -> -4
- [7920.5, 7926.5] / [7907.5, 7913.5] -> -4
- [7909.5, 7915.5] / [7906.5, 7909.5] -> -8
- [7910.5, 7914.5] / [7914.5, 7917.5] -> 17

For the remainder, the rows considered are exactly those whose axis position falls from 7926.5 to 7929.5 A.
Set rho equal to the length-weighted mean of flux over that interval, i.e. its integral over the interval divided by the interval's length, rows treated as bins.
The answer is 131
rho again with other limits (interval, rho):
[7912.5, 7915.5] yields 125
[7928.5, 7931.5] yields 135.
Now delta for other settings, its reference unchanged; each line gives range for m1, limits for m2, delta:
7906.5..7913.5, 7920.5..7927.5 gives -2.9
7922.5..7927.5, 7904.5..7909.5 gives -2.8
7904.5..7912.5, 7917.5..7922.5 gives -2.9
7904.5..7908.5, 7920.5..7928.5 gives -5.3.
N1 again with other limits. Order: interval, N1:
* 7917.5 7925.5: 1.01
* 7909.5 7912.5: 1.00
